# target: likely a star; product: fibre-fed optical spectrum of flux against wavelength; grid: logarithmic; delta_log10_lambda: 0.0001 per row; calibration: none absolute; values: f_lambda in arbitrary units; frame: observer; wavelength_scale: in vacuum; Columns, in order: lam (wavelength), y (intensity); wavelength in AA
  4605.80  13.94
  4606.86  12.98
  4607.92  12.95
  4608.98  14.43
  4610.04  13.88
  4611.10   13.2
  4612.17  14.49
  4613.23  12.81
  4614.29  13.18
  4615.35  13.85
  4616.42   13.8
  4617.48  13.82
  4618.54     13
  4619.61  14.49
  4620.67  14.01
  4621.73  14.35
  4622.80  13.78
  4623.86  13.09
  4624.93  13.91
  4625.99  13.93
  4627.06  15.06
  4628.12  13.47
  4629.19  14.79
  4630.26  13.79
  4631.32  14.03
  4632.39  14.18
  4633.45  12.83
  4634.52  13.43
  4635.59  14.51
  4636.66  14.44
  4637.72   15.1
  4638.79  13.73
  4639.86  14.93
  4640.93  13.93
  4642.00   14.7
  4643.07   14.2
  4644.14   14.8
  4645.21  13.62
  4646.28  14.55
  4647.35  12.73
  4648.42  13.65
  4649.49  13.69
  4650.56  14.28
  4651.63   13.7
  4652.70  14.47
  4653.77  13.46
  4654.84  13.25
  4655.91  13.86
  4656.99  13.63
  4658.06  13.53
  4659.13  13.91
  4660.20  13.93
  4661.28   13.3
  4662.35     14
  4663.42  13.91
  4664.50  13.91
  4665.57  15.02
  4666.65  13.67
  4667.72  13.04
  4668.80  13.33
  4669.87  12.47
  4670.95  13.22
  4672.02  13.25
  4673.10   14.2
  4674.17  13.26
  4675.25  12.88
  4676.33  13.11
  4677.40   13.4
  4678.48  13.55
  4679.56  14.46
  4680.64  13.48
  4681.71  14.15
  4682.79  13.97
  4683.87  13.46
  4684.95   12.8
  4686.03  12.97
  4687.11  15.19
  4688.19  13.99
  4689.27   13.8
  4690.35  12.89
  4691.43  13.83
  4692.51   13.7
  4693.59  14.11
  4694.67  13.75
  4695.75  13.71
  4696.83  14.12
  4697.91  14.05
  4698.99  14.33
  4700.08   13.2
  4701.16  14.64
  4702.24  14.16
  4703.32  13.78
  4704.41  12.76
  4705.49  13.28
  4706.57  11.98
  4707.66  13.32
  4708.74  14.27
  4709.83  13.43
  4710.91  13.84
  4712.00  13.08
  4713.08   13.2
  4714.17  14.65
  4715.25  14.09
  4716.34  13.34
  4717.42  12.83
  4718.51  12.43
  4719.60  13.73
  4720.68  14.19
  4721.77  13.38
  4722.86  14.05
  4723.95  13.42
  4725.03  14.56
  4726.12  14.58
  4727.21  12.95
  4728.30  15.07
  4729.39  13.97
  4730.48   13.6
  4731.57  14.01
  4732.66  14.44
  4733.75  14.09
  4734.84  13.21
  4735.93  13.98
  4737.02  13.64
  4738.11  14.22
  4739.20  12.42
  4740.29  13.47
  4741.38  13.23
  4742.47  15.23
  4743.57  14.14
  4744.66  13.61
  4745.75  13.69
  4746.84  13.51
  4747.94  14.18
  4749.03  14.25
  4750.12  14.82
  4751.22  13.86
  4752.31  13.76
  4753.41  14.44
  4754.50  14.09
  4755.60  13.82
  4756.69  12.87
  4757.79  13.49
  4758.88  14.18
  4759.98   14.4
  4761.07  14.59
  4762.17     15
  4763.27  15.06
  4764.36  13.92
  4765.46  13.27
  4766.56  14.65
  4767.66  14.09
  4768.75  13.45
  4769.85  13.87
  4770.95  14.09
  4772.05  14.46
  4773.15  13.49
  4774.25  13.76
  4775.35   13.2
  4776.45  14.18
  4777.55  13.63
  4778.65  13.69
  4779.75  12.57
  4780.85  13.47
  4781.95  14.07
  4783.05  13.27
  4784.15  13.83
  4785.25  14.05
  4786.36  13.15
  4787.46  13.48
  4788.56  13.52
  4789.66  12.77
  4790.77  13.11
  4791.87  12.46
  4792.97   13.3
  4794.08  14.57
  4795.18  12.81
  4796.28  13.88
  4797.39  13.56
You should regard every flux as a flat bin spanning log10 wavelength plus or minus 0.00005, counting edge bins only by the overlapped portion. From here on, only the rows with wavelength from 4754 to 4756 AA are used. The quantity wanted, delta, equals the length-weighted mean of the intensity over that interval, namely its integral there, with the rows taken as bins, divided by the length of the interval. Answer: 13.9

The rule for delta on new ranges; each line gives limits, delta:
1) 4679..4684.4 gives 13.9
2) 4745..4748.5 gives 13.8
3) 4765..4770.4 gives 13.9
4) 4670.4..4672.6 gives 13.2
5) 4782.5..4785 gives 13.6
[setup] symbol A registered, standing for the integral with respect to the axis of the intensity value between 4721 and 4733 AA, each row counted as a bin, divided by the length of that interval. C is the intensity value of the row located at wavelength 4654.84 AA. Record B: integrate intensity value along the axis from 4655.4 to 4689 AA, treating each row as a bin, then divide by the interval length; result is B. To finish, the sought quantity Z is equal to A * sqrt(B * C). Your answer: 188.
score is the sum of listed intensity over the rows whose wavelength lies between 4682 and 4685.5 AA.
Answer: 40.2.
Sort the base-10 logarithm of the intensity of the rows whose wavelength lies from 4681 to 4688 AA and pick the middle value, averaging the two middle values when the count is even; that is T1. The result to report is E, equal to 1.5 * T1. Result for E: 1.706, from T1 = 1.14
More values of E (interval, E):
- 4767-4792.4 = 1.696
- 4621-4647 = 1.724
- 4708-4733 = 1.712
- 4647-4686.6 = 1.698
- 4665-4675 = 1.684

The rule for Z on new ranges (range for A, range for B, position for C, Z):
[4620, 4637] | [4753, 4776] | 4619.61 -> 199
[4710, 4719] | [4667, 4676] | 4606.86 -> 176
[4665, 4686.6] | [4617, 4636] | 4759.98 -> 191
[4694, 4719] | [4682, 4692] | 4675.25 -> 180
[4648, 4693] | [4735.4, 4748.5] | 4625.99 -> 189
